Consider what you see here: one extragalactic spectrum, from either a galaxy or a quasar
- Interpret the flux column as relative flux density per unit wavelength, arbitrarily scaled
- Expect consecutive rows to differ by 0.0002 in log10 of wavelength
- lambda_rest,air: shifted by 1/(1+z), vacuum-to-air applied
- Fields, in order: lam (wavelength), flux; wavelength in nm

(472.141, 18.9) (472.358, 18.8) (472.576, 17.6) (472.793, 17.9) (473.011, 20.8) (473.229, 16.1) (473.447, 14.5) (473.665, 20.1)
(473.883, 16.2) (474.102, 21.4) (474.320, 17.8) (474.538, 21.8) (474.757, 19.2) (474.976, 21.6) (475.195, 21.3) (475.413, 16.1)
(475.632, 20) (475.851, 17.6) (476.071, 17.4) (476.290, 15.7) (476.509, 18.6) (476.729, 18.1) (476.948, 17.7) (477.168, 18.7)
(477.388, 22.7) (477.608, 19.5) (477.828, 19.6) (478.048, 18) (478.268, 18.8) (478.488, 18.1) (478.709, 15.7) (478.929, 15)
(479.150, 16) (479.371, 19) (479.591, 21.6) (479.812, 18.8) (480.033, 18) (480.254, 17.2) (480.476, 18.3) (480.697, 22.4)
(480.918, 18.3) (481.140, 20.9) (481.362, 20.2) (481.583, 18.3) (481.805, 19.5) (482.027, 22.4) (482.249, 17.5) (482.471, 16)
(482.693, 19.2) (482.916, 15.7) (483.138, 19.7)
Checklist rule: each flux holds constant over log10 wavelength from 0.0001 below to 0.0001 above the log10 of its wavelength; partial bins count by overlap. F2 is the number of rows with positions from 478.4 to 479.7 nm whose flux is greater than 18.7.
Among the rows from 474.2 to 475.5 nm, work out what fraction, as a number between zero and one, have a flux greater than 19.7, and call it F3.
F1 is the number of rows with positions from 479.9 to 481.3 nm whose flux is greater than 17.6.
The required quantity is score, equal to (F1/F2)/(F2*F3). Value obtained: 2.5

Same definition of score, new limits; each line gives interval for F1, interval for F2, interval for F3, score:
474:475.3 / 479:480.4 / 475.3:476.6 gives 4.0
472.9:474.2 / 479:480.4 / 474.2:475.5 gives 0.7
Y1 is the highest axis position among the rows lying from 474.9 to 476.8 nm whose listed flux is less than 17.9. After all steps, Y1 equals 476.290 nm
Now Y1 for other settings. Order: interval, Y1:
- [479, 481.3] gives 480.254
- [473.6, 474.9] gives 474.320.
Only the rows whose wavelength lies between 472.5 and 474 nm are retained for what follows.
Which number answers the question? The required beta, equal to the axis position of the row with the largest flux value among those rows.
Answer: 473.011 nm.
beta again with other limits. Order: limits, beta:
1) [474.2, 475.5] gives 474.538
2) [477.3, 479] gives 477.388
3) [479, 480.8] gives 480.697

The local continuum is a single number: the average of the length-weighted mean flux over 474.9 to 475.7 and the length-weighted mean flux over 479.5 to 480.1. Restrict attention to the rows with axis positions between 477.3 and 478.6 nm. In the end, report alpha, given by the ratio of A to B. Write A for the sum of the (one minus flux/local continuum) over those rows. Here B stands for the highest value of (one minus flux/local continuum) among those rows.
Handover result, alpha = 0.5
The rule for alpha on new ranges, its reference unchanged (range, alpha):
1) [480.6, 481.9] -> -1.6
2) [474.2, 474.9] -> 0.0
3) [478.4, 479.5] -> 3.1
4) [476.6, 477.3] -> 2.3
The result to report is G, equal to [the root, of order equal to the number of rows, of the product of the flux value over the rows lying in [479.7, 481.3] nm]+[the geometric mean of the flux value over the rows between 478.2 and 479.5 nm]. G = 36.1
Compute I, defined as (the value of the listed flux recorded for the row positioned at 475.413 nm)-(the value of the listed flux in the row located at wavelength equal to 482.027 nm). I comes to -6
